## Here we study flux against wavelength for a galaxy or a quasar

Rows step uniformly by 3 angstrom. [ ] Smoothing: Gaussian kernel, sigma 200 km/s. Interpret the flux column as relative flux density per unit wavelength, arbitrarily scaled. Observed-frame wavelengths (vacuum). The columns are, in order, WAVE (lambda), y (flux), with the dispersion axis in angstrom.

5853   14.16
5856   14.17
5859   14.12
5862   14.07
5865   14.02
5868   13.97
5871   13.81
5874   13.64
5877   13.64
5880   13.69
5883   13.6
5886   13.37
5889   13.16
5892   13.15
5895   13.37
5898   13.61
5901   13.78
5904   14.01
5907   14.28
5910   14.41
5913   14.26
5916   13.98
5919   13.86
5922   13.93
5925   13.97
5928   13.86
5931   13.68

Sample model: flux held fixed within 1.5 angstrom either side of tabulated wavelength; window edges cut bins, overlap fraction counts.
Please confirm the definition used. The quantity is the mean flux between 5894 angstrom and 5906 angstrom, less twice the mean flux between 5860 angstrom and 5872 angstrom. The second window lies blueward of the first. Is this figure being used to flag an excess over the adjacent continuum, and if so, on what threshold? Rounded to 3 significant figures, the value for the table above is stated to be -14.2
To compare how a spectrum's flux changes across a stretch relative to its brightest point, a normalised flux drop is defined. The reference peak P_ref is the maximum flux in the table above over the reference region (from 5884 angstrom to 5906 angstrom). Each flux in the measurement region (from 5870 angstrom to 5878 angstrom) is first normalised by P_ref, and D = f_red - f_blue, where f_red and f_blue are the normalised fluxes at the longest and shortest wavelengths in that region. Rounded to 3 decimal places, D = -0.012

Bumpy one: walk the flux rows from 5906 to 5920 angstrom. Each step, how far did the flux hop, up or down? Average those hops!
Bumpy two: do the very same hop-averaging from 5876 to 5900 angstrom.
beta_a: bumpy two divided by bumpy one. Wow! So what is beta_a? 0.88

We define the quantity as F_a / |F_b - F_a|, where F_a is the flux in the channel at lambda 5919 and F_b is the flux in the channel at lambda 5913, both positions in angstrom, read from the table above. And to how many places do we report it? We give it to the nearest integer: 35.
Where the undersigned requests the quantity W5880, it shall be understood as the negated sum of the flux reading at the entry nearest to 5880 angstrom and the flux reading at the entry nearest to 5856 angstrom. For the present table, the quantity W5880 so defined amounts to -27.9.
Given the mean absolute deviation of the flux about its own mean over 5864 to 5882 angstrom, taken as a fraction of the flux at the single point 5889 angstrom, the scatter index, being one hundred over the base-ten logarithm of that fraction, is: -50.5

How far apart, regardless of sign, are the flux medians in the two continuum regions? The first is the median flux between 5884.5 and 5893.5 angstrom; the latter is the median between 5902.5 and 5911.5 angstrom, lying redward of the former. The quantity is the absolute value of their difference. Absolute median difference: 1.1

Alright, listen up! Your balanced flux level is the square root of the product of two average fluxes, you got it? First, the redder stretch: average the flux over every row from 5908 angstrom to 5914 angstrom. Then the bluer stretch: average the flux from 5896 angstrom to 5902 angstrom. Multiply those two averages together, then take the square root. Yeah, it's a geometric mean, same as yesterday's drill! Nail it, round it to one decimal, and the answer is 14.0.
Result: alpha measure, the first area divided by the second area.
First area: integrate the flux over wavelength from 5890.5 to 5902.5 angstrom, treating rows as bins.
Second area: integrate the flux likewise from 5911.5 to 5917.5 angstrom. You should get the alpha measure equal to 1.9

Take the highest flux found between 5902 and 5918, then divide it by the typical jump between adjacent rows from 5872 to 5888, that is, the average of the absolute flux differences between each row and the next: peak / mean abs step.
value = 156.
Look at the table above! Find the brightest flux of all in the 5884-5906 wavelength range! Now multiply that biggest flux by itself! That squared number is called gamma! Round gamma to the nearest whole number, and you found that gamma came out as 196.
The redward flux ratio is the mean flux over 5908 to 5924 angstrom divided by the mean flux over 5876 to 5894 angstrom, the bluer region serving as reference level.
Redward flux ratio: 1.05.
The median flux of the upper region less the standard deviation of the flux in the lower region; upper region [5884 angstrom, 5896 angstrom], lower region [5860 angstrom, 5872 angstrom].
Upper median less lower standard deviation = 13.2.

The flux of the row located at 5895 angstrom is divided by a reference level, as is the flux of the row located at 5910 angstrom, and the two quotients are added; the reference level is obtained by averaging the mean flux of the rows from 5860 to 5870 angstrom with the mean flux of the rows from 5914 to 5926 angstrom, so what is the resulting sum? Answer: 1.99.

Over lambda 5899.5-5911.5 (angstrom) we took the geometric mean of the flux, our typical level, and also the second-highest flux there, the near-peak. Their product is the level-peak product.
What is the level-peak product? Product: 202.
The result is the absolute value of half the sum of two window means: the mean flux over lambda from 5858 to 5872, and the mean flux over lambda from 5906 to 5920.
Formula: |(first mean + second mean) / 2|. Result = 14.08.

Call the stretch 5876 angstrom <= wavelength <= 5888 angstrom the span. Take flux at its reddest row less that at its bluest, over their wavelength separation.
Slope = -0.030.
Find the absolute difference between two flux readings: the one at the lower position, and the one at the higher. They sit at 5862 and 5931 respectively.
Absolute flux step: 0.39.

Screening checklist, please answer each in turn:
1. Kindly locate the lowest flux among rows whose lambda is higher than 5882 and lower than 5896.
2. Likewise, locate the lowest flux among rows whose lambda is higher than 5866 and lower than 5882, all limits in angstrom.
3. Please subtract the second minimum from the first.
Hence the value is -0.5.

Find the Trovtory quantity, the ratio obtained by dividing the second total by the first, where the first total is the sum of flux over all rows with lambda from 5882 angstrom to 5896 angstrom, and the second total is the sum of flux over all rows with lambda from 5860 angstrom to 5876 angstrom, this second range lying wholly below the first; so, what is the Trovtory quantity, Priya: 1.04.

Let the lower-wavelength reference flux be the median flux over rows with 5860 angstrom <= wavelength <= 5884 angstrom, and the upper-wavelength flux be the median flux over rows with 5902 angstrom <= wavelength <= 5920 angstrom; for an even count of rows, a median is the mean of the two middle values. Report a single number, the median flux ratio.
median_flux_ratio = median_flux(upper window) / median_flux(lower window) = 1.03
